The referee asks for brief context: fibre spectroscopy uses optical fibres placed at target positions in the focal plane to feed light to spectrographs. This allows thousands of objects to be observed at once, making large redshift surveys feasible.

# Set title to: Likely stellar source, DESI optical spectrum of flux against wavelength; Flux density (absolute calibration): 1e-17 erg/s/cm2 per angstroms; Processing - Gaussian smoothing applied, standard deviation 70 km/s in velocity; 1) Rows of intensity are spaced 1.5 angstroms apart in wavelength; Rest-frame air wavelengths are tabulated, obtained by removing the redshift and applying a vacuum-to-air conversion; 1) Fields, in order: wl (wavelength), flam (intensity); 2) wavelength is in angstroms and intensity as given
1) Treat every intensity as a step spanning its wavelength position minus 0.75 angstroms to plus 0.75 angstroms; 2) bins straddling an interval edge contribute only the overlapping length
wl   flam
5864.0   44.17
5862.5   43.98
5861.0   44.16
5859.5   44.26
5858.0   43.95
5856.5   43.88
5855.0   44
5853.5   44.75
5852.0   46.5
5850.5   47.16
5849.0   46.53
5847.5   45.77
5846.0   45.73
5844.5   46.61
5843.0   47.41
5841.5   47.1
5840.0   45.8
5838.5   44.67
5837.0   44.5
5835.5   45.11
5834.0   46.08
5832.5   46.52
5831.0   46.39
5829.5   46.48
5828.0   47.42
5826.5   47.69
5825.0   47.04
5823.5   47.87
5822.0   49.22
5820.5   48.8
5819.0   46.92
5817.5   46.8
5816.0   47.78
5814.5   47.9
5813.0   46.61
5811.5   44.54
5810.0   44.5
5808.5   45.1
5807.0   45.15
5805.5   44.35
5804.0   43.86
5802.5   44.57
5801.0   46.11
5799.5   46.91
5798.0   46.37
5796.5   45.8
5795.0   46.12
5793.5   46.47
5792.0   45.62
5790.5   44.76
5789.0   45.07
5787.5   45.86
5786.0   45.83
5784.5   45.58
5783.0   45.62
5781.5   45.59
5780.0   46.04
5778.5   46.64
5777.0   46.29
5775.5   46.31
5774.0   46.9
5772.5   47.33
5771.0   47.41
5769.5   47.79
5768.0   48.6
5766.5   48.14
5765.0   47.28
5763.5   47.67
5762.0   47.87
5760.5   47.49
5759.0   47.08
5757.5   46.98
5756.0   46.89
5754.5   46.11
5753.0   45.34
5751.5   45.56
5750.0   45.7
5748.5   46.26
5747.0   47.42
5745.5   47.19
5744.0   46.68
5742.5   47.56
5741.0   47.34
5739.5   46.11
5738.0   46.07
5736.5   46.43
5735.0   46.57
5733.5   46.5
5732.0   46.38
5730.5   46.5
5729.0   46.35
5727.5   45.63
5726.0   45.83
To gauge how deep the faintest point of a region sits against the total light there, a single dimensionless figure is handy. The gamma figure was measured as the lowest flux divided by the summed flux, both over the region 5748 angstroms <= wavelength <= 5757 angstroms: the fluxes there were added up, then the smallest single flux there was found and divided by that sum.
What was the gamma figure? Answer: 0.16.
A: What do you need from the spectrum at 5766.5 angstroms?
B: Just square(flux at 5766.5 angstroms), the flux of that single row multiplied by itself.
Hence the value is 2317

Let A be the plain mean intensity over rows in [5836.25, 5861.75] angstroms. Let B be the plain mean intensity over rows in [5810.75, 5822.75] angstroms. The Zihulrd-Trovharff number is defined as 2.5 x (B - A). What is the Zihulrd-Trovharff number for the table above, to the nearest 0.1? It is 4.7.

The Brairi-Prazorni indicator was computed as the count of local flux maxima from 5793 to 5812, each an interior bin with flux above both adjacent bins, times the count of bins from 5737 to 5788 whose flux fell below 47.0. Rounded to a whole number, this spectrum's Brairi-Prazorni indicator 40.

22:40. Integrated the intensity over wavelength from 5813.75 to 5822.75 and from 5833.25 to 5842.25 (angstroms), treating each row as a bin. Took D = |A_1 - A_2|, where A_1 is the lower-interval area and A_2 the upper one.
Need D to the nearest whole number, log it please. 21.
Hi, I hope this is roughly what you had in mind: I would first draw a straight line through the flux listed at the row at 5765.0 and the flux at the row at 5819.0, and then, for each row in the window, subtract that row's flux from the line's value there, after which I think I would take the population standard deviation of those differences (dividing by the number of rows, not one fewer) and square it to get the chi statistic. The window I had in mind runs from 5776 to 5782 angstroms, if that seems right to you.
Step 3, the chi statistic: 0.14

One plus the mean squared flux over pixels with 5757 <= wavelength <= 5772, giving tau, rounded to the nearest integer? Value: 2270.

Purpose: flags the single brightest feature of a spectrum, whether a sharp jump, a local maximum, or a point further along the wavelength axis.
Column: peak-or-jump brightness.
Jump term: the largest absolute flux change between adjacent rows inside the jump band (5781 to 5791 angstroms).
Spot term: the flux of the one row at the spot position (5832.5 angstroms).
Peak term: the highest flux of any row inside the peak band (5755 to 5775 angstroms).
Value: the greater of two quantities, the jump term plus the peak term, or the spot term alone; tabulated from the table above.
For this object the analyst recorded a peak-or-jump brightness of 49.4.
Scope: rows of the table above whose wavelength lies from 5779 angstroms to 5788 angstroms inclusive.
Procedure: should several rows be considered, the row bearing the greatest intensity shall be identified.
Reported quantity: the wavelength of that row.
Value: 5780.0 angstroms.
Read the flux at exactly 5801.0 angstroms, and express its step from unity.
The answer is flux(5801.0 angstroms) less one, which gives 45.1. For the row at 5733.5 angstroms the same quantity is 45.5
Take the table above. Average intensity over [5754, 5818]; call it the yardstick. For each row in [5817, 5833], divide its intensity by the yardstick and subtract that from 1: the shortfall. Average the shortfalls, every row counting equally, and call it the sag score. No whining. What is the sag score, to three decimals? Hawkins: -0.023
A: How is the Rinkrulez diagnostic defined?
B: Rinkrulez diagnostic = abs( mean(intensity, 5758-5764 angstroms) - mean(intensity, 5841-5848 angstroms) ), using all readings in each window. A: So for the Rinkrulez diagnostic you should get 1.0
